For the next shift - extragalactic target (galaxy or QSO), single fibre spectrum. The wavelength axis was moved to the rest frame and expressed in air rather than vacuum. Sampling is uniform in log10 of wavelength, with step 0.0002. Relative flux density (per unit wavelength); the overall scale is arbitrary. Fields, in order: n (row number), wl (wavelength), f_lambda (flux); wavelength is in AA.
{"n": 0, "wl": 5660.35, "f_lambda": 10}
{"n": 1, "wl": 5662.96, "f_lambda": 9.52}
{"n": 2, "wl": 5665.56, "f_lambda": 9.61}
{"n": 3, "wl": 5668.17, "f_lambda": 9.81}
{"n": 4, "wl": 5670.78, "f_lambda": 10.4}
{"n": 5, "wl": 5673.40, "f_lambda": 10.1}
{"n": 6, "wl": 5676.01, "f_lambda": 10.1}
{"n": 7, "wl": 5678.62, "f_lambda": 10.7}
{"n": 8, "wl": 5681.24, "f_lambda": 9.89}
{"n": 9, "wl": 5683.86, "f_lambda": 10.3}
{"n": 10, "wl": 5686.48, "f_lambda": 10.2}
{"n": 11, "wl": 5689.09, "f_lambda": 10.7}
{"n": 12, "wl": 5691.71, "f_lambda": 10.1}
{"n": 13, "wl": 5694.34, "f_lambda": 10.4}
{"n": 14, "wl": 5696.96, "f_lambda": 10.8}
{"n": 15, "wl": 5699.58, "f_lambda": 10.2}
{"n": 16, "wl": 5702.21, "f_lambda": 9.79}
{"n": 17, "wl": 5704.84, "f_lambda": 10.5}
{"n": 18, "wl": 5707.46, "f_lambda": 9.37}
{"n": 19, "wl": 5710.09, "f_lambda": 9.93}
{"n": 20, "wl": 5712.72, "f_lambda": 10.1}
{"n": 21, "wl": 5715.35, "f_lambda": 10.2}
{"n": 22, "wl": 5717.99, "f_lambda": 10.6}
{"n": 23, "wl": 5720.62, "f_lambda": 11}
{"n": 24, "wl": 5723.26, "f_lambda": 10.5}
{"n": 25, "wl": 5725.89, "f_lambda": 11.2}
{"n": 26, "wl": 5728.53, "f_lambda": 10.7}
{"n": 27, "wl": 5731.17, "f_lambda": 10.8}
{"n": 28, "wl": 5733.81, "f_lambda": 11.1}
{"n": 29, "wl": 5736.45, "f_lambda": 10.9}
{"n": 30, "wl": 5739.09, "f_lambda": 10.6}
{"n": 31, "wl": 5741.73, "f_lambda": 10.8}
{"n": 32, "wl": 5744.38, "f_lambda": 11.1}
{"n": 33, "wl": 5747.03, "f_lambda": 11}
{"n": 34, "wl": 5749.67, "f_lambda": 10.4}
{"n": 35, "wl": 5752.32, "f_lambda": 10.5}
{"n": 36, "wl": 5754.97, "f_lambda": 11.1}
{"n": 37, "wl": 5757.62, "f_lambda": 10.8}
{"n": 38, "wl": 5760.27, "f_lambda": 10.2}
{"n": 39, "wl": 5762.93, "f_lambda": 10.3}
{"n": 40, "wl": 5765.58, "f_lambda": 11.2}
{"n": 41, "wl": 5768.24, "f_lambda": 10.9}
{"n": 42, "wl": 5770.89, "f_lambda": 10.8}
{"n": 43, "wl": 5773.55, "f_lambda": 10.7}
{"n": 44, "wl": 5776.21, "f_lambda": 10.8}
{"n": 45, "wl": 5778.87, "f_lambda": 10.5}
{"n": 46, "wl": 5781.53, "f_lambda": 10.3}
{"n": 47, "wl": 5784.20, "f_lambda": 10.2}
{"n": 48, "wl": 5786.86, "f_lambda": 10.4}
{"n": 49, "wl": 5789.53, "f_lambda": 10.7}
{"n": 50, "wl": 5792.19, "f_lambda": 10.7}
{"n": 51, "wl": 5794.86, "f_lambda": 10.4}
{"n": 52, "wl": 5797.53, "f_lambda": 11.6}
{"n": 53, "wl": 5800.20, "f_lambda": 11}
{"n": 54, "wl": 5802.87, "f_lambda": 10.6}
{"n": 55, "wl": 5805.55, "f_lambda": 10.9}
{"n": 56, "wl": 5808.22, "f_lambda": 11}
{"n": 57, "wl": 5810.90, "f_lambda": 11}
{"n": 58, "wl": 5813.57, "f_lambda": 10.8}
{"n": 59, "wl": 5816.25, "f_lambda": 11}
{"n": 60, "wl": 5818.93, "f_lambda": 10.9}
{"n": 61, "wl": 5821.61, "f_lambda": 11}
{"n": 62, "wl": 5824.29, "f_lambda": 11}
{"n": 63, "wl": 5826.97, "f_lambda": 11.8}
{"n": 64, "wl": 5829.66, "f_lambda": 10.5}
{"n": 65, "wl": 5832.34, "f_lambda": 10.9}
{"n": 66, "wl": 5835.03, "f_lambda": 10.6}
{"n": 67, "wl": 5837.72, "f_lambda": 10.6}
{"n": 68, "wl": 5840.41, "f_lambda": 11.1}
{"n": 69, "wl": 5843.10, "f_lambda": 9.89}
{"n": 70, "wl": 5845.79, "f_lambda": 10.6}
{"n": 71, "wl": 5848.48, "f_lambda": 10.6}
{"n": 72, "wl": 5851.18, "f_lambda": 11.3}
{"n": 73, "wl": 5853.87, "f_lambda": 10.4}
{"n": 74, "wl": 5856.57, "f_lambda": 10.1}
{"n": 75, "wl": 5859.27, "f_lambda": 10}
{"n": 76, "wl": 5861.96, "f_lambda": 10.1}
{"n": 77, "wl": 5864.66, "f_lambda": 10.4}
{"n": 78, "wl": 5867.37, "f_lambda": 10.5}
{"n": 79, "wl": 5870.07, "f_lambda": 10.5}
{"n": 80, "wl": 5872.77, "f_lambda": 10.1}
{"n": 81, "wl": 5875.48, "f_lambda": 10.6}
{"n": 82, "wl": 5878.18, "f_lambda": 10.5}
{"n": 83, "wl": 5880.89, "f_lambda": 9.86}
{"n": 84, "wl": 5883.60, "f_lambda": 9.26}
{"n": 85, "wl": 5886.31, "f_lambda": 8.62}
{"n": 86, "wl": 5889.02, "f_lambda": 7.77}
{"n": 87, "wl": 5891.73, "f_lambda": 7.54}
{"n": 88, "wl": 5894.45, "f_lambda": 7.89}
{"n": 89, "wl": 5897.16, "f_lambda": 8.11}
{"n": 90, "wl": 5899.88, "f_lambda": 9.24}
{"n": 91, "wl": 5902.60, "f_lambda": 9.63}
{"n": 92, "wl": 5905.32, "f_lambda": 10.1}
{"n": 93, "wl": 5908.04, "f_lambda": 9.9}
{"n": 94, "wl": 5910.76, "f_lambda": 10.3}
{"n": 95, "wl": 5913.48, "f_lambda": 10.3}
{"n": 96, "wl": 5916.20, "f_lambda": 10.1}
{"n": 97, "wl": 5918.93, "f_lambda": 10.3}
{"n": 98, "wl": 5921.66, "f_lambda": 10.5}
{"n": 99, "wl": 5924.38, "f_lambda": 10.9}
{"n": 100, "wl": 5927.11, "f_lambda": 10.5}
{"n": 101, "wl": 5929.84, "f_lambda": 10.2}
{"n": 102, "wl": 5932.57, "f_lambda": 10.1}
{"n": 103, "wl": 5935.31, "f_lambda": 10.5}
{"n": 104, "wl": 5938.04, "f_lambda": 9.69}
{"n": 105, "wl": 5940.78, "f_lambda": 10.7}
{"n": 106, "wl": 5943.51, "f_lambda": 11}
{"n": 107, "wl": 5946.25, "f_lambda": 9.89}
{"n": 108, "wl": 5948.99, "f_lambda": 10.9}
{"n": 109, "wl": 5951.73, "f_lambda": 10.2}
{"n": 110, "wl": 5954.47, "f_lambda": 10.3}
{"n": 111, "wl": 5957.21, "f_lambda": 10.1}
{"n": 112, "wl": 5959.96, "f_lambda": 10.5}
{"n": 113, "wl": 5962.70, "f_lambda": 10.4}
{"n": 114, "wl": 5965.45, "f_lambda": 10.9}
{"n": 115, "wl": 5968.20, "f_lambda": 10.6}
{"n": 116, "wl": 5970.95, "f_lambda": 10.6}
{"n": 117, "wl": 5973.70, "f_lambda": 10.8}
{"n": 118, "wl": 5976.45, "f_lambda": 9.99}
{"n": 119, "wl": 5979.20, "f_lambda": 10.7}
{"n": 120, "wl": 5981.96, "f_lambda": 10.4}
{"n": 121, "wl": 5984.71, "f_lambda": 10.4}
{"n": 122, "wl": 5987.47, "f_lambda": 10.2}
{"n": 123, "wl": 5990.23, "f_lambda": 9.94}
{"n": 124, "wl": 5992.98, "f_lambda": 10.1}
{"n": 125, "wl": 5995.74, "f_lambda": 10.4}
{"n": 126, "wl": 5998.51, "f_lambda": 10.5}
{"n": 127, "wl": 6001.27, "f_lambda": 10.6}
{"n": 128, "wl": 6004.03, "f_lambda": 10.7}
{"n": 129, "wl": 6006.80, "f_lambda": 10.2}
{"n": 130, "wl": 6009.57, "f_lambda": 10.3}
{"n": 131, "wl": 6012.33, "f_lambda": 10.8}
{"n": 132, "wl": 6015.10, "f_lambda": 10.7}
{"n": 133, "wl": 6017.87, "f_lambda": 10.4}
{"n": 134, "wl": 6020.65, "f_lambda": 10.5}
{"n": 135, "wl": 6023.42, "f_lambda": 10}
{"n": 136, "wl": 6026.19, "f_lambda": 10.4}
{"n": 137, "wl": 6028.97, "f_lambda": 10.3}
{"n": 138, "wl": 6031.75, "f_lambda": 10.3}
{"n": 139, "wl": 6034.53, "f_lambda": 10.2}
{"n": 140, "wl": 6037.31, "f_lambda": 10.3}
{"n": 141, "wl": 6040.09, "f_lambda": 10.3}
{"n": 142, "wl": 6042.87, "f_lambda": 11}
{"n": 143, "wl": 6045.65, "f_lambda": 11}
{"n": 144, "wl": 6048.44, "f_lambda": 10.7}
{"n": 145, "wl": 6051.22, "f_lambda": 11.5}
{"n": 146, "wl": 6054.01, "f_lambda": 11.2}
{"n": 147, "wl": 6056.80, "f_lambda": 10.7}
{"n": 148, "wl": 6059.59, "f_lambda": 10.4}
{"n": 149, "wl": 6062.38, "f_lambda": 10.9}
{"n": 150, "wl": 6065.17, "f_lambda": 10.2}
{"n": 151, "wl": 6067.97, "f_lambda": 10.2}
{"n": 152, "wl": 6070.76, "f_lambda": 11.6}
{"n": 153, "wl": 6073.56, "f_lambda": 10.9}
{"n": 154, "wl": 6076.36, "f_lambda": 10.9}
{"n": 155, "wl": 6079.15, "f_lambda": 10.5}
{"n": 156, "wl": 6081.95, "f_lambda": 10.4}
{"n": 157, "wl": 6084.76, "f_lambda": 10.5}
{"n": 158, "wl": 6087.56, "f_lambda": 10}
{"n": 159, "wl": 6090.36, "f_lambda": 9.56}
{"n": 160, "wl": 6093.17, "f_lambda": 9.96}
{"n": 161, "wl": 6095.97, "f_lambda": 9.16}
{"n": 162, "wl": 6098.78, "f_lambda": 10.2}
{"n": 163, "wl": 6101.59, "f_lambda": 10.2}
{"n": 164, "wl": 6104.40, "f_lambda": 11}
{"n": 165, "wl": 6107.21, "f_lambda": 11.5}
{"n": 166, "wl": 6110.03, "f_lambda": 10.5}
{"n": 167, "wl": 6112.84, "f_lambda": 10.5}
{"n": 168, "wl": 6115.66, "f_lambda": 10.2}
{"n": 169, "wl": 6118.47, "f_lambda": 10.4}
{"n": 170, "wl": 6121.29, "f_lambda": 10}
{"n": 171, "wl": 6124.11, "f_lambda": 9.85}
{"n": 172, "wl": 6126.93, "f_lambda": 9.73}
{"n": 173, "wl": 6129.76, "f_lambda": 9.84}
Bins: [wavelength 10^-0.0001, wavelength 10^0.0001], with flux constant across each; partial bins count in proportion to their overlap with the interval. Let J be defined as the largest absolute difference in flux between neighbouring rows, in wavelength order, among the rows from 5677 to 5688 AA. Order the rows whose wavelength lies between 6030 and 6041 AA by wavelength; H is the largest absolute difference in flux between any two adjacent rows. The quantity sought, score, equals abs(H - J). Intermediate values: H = 0.10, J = 0.81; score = 0.7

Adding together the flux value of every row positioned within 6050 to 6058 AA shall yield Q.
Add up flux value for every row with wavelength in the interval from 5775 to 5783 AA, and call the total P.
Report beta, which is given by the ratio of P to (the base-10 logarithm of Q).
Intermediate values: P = 31.6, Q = 33.4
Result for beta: 20.7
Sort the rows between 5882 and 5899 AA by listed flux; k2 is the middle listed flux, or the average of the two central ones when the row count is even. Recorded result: 8.00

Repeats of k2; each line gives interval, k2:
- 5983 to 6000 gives 10.30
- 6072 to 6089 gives 10.50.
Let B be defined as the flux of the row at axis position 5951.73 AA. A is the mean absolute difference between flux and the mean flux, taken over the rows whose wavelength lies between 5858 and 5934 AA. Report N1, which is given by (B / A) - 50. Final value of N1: -36.0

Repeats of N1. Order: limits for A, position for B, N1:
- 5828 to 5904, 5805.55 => -36.4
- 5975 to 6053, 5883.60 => -14.6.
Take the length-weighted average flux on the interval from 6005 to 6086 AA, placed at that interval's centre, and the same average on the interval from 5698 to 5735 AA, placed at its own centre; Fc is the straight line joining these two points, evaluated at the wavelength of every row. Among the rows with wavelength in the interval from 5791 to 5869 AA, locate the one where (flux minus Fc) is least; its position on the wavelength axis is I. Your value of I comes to 5843.10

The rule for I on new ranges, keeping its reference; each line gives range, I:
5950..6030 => 5990.23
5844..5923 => 5891.73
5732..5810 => 5784.20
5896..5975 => 5897.16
